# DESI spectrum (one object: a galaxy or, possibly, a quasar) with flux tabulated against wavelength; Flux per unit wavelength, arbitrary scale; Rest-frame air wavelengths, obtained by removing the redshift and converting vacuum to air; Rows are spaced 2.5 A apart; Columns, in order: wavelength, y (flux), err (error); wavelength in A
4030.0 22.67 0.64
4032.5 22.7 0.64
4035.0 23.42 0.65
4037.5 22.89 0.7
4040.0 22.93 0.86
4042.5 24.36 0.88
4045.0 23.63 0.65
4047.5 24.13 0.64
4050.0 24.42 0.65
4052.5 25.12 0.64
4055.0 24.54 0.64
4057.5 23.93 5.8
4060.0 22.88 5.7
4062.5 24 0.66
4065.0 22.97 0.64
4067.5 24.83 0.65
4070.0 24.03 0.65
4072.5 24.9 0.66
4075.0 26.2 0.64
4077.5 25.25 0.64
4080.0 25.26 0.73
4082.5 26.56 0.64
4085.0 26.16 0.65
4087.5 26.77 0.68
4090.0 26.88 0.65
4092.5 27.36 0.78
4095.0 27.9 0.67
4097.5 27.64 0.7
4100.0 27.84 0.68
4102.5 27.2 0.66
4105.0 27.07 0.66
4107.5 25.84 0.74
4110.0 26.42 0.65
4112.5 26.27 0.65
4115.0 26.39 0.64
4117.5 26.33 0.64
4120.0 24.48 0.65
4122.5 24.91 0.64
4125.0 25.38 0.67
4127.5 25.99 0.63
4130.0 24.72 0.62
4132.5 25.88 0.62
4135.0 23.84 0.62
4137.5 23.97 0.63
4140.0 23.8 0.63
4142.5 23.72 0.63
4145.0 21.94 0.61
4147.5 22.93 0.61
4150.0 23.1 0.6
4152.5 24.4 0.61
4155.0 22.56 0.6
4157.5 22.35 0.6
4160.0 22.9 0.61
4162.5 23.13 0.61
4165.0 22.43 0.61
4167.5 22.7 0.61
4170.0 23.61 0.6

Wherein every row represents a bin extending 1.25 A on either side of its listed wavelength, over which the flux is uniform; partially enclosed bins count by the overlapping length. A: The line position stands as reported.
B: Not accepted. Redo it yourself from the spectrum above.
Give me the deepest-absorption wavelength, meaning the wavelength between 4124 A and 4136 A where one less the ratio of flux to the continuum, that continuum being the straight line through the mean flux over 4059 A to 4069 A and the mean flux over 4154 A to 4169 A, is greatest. 4135.0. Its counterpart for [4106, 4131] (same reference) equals 4120.0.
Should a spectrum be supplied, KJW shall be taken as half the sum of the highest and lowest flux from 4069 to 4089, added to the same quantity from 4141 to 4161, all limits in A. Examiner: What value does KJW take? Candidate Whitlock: 48.6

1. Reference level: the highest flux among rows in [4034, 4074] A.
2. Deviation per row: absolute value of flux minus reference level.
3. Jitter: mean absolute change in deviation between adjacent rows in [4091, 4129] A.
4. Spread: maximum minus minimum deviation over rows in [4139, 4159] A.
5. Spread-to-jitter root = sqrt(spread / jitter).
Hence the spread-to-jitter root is 2.5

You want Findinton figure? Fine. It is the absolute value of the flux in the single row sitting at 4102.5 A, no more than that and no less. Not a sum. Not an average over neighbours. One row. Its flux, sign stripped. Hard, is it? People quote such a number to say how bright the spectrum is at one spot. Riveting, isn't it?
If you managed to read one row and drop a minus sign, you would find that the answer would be 27.2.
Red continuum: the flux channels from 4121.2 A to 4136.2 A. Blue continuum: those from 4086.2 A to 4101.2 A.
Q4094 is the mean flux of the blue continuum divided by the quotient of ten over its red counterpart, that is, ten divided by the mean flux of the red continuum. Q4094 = 68.8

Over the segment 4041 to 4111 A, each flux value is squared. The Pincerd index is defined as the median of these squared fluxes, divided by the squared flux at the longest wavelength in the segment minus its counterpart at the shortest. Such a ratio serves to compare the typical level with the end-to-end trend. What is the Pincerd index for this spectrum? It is 6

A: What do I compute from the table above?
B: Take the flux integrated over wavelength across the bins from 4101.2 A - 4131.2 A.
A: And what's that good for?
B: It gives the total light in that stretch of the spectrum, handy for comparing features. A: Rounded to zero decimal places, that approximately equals 778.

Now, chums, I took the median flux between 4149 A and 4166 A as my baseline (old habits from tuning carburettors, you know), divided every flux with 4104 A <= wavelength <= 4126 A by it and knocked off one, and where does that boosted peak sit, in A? 4105.0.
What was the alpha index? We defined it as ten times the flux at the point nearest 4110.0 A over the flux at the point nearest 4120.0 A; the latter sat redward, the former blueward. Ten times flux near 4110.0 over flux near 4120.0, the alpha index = 10.8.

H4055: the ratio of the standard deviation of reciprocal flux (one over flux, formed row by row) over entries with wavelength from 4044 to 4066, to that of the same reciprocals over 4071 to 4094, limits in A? 1.02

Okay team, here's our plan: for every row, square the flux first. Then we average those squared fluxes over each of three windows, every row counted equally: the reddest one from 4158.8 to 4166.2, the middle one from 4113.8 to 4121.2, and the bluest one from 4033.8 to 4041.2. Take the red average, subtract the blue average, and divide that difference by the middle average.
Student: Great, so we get -0.02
